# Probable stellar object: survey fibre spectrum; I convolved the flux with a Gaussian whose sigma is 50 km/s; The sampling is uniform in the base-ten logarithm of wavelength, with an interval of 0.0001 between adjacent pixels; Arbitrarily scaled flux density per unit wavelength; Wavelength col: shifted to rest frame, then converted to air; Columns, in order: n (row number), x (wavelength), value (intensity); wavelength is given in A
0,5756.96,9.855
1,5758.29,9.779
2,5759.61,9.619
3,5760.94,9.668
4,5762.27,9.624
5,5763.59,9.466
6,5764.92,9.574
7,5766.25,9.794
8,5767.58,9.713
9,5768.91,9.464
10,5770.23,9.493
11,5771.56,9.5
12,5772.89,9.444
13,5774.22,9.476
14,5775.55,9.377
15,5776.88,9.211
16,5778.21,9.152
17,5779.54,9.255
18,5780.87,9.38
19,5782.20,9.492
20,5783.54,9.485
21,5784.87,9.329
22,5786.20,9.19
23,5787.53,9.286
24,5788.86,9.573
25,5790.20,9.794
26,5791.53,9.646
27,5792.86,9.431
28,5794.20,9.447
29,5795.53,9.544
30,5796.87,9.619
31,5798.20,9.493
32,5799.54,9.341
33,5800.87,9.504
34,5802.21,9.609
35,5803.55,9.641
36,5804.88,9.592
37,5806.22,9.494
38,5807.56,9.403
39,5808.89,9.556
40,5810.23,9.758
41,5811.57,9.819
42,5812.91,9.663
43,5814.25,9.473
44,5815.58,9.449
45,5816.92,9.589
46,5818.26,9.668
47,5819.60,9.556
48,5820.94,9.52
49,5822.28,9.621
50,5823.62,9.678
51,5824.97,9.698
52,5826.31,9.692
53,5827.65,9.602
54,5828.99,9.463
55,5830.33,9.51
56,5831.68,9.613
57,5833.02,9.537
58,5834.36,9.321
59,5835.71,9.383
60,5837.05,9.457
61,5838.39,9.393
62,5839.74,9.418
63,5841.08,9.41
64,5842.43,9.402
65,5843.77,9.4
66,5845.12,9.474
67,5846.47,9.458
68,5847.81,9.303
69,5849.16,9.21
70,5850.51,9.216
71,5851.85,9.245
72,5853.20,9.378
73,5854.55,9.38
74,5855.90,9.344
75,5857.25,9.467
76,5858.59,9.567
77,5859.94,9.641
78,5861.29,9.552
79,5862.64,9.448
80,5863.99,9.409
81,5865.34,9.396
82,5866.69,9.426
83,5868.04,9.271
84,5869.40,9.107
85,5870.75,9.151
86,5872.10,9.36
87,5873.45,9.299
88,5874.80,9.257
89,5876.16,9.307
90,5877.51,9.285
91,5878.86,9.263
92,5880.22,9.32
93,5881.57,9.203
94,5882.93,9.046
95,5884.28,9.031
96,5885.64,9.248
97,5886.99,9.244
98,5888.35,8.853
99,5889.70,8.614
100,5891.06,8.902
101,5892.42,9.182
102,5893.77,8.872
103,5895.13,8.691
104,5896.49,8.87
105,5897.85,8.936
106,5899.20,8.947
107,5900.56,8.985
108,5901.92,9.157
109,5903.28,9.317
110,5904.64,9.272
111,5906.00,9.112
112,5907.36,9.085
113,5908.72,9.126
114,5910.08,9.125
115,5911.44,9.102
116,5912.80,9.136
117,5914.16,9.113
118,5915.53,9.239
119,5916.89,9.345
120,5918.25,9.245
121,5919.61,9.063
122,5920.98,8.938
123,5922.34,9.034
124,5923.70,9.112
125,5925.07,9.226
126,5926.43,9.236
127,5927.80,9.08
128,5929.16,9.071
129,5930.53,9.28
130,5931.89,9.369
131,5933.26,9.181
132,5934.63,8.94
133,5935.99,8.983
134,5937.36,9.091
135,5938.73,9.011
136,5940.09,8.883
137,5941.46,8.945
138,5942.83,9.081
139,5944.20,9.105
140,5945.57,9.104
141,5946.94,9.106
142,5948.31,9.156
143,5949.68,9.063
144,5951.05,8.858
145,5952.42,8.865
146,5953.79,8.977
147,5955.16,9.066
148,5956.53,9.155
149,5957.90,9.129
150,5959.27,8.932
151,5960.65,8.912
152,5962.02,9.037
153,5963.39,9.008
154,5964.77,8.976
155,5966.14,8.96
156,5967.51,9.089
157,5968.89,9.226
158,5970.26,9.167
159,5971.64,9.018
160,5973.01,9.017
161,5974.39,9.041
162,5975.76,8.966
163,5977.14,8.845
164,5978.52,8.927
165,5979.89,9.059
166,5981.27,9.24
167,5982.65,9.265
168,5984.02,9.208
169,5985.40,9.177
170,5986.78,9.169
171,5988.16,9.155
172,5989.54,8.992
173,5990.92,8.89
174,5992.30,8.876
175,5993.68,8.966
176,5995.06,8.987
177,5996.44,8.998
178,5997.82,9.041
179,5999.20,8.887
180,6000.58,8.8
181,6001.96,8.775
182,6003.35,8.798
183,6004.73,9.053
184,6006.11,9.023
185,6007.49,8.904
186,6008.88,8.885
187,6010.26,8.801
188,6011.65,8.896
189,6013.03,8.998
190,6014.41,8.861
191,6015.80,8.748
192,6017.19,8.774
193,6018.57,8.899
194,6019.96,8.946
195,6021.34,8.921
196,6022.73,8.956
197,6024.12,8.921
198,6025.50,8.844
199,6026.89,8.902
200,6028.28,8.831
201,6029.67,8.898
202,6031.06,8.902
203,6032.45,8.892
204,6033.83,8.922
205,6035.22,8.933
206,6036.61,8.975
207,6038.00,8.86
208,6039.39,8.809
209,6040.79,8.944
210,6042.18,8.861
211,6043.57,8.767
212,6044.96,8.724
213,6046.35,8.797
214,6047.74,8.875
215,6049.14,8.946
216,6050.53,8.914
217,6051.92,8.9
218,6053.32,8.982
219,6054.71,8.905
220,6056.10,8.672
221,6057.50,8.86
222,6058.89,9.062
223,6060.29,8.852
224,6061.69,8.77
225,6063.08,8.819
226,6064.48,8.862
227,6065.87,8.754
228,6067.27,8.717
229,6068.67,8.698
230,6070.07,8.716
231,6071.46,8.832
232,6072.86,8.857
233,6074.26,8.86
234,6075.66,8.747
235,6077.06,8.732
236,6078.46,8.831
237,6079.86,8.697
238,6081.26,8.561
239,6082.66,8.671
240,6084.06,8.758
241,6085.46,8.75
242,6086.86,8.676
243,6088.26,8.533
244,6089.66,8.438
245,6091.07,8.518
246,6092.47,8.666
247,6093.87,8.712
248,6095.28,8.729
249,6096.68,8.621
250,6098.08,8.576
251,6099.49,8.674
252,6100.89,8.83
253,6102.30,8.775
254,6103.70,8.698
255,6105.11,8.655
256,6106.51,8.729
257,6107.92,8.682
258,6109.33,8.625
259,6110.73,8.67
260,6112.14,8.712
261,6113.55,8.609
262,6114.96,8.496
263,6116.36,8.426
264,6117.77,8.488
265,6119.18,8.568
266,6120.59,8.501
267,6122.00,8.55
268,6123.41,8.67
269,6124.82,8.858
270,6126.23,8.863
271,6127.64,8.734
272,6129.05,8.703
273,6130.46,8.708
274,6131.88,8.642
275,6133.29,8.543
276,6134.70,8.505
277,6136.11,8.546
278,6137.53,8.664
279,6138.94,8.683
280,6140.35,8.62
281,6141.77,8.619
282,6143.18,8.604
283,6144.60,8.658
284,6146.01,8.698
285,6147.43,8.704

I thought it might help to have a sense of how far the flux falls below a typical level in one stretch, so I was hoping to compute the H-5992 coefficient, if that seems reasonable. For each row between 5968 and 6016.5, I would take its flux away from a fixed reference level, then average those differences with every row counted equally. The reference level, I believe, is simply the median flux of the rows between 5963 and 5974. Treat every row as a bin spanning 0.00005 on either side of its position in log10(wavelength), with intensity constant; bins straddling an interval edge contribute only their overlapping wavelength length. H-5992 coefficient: 0.0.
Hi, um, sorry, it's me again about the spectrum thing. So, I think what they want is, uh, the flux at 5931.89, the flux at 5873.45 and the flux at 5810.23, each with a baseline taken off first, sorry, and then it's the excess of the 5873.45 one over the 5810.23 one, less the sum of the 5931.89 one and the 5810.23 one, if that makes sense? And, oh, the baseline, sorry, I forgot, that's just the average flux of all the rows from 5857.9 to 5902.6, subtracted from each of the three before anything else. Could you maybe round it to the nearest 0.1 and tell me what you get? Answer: -1.2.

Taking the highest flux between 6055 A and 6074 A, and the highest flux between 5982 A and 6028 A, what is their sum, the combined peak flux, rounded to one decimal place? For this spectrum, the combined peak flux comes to 18.3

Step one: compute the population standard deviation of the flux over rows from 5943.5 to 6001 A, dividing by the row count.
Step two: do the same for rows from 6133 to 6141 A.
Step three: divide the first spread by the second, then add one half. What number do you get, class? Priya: 2.27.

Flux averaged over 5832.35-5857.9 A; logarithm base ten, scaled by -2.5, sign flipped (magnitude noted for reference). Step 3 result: 2.43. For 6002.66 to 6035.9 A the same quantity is 2.37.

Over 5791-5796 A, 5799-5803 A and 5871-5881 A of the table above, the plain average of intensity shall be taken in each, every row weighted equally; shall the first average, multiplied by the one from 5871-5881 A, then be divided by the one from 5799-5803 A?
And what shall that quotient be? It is 9.3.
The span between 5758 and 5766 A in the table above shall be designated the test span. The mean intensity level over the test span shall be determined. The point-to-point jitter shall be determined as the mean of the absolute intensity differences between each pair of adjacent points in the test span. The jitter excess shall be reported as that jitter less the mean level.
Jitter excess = -9.52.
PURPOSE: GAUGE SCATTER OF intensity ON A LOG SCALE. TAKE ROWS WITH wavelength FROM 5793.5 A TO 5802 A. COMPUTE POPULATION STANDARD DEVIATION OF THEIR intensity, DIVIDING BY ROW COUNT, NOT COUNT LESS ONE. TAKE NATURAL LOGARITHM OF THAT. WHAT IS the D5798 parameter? -2.5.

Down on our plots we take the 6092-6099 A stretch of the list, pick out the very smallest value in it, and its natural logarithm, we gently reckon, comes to 2.15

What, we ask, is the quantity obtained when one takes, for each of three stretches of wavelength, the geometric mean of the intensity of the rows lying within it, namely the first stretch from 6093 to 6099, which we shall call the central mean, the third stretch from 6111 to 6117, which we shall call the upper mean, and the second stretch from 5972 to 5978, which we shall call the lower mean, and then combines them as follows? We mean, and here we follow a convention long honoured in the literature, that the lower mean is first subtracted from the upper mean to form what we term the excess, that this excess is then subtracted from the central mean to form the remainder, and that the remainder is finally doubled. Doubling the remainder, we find 18.1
